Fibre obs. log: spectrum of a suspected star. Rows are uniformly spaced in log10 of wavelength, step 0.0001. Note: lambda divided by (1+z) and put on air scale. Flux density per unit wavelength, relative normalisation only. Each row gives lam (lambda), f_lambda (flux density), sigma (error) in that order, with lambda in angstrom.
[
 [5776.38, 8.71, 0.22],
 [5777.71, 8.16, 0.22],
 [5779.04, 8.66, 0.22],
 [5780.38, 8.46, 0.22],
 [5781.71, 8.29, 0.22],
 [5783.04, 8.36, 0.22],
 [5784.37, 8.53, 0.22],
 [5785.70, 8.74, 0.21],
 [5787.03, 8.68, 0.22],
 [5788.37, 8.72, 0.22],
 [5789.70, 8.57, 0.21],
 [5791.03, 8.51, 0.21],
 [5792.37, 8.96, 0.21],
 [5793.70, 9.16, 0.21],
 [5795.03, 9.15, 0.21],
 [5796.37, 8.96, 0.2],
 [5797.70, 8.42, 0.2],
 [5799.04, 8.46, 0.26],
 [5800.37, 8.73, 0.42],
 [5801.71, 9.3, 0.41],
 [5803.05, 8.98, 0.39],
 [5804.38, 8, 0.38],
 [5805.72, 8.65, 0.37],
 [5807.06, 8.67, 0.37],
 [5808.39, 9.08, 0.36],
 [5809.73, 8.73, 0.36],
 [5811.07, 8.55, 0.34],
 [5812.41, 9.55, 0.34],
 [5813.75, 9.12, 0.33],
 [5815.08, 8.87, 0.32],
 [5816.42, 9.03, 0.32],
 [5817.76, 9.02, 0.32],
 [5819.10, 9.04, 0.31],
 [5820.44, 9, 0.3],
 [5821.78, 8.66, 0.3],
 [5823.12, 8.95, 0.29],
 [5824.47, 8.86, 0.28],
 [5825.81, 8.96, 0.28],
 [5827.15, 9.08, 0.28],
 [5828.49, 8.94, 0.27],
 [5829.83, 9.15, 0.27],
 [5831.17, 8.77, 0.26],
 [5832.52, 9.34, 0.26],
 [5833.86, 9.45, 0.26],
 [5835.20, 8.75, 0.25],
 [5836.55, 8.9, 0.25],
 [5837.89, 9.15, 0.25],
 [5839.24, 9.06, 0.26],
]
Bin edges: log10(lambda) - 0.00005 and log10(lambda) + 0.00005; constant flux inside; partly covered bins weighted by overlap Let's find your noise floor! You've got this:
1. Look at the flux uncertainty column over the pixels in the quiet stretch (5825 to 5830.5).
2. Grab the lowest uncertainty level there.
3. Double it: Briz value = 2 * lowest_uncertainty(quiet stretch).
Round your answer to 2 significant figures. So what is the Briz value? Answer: 0.54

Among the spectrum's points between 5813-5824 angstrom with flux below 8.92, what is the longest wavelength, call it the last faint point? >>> 5821.78 angstrom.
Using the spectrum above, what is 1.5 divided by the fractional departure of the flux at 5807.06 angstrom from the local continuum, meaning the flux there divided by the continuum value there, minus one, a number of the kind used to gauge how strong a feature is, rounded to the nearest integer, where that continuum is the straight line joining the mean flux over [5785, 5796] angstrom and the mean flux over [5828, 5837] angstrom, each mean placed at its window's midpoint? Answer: -57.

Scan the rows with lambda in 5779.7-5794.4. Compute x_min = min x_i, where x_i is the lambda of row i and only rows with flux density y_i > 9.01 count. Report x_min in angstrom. 5793.70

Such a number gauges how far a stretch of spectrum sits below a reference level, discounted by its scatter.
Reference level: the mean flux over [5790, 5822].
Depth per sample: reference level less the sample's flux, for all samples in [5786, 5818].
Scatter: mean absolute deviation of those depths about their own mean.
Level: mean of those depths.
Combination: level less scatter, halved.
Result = -0.12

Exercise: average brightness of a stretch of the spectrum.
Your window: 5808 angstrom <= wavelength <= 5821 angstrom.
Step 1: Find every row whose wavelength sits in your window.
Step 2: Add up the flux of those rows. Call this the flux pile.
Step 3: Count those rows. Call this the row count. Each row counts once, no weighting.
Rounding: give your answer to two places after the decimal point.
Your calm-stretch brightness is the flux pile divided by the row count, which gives 9.00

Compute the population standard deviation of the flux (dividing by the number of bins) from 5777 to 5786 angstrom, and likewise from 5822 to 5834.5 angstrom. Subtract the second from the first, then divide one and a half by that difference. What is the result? -72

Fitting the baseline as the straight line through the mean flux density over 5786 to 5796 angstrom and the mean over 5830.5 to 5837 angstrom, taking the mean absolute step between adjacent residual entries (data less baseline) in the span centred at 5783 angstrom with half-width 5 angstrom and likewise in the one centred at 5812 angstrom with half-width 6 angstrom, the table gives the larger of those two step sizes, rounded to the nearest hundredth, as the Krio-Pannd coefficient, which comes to 0.35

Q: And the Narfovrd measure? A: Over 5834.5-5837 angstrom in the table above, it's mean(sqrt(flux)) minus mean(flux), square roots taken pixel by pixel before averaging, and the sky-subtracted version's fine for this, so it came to -5.85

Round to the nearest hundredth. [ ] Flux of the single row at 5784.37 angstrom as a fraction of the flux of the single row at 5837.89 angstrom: 0.93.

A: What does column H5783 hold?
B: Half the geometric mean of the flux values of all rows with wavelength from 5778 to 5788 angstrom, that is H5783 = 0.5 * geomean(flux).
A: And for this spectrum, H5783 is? 4.26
